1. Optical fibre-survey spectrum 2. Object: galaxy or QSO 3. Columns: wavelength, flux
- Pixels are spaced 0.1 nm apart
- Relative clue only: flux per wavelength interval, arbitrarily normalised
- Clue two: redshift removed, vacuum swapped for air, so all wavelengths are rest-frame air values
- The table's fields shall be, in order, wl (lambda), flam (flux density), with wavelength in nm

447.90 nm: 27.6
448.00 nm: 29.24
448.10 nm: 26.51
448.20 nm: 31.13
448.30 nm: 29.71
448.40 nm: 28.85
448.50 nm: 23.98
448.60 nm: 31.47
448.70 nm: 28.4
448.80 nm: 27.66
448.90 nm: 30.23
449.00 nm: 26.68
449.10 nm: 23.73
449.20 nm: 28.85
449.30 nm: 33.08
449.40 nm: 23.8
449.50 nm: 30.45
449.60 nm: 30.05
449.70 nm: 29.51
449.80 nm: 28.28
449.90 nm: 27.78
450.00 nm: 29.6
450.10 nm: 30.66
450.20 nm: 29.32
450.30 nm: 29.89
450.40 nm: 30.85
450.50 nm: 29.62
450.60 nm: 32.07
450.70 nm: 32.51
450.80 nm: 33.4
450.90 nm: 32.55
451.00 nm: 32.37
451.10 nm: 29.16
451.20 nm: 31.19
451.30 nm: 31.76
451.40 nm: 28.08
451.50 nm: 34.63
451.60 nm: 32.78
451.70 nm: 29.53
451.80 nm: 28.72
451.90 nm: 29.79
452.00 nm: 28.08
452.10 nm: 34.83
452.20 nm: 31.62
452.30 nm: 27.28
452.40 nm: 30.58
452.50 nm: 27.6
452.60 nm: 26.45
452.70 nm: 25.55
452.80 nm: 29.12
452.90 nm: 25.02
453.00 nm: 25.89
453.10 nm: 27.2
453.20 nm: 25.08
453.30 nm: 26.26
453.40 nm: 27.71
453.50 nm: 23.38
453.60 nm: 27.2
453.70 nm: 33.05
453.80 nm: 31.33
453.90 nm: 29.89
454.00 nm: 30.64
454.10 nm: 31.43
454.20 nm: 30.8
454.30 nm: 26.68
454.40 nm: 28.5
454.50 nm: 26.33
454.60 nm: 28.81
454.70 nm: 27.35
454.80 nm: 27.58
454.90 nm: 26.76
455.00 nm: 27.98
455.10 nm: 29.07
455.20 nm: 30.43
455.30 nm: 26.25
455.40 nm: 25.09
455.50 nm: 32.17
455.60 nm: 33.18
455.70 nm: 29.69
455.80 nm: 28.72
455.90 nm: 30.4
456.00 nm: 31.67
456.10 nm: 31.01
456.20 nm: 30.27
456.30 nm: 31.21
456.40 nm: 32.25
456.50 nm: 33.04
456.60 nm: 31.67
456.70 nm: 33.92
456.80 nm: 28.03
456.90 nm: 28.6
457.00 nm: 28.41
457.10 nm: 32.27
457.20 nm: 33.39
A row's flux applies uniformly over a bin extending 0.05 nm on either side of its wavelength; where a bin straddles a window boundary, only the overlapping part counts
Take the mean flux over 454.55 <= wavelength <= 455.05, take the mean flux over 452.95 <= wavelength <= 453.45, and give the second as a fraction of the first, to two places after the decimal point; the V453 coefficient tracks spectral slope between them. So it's 0.95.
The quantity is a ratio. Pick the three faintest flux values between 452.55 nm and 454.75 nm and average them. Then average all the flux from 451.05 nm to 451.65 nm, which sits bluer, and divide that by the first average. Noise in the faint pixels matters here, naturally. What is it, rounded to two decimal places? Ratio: 1.28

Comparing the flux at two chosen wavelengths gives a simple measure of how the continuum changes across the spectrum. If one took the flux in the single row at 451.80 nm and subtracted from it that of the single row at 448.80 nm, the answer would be 1.1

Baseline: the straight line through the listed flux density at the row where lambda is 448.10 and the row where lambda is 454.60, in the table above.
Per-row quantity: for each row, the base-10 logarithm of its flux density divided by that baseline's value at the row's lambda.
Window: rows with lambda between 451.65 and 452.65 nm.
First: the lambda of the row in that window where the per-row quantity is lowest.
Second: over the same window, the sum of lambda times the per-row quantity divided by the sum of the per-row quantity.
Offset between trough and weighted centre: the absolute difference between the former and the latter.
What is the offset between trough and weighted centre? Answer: 0.60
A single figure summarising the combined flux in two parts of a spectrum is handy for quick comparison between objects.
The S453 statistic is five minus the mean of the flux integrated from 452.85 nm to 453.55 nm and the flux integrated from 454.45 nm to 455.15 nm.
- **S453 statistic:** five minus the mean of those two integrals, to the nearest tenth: -13.7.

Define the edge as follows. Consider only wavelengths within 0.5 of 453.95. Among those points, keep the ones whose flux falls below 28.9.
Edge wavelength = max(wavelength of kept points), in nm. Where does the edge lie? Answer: 454.40 nm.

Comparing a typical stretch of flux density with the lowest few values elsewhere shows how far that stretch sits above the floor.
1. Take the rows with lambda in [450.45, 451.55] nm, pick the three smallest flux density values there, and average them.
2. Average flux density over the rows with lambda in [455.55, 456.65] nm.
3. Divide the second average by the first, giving 1.08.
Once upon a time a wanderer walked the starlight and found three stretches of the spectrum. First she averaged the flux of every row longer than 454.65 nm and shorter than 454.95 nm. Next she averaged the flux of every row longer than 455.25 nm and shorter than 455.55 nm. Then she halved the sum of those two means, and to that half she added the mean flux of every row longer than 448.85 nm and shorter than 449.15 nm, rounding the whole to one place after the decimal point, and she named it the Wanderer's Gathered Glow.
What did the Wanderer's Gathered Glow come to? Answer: 54.4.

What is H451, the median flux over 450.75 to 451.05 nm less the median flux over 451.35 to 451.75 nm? 1.4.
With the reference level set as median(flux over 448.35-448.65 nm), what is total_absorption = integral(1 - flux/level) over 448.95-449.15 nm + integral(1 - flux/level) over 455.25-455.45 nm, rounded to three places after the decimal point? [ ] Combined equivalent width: 0.047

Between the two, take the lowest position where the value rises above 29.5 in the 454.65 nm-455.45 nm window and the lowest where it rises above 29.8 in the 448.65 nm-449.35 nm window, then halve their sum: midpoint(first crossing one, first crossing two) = 452.05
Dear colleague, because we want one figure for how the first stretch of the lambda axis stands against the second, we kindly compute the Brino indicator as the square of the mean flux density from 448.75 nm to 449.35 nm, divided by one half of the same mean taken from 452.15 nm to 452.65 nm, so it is 56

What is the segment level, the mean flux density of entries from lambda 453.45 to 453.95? 29.0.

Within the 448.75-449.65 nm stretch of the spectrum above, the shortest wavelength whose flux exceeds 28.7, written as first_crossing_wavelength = 448.90 nm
